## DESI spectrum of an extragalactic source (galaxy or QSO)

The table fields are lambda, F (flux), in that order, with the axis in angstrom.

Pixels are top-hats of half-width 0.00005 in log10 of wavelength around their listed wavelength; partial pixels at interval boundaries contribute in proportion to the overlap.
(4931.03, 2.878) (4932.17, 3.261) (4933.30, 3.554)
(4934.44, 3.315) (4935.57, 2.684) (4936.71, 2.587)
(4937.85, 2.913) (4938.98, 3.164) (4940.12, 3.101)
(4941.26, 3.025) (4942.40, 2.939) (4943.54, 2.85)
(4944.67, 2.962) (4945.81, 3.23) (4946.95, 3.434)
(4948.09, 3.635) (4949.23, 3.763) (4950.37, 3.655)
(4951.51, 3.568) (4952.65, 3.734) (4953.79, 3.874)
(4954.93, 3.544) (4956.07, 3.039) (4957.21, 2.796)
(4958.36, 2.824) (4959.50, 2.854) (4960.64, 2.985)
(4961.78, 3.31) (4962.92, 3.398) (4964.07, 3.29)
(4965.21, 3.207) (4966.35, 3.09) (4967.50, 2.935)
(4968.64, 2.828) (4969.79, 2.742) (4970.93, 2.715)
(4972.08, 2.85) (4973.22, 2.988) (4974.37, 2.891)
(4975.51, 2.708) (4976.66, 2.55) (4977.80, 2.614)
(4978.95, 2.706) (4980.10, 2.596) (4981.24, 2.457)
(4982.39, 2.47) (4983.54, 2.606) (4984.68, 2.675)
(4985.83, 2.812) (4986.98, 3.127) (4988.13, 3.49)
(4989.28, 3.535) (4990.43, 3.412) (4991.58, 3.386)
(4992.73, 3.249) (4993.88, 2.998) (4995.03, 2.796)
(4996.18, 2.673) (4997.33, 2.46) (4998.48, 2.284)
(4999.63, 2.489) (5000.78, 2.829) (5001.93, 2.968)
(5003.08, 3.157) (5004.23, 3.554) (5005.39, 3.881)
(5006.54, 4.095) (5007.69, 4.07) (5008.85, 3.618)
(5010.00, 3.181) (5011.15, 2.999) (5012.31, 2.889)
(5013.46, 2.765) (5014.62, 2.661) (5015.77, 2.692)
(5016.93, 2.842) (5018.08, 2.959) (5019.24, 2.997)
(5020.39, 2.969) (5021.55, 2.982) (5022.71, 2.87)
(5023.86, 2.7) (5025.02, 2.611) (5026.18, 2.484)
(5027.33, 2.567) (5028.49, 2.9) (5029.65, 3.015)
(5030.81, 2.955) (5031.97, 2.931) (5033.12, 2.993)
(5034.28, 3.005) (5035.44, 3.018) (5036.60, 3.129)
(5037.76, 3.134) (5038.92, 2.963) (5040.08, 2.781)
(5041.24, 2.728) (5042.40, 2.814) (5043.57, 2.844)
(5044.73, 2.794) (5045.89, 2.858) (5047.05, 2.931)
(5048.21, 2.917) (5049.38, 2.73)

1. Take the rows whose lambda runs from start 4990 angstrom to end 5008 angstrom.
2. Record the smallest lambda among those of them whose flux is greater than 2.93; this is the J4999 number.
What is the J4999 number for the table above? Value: 4990.43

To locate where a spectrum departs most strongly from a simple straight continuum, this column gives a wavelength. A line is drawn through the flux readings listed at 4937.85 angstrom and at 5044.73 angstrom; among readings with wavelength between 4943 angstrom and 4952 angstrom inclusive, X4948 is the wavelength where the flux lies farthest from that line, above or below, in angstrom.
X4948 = 4949.23 angstrom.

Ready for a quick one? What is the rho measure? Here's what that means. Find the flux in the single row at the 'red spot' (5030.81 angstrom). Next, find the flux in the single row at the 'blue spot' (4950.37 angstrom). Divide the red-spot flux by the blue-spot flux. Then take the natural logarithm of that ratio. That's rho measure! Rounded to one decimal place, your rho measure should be -0.2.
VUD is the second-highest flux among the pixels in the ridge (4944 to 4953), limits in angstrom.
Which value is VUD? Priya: 3.734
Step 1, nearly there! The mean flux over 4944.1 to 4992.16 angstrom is 3.08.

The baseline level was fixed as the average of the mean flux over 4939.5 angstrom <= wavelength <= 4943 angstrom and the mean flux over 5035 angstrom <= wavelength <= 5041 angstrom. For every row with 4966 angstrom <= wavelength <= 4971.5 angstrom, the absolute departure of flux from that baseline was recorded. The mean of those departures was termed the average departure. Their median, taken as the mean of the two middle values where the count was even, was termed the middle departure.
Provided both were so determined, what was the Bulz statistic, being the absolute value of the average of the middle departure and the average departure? 0.18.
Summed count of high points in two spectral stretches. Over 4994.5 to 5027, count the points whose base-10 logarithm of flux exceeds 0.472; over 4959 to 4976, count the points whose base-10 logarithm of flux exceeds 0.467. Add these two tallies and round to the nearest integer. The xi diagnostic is 20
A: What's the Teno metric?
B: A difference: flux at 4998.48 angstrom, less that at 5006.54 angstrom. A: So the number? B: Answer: -1.8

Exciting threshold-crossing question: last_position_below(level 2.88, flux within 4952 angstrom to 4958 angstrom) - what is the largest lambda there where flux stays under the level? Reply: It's 4957.21 angstrom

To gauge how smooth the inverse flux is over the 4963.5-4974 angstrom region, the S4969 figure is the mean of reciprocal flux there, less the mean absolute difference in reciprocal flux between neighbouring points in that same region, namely 0.327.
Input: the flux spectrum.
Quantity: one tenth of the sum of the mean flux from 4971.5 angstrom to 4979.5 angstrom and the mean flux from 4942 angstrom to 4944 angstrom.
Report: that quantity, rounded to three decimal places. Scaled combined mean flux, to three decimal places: 0.565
